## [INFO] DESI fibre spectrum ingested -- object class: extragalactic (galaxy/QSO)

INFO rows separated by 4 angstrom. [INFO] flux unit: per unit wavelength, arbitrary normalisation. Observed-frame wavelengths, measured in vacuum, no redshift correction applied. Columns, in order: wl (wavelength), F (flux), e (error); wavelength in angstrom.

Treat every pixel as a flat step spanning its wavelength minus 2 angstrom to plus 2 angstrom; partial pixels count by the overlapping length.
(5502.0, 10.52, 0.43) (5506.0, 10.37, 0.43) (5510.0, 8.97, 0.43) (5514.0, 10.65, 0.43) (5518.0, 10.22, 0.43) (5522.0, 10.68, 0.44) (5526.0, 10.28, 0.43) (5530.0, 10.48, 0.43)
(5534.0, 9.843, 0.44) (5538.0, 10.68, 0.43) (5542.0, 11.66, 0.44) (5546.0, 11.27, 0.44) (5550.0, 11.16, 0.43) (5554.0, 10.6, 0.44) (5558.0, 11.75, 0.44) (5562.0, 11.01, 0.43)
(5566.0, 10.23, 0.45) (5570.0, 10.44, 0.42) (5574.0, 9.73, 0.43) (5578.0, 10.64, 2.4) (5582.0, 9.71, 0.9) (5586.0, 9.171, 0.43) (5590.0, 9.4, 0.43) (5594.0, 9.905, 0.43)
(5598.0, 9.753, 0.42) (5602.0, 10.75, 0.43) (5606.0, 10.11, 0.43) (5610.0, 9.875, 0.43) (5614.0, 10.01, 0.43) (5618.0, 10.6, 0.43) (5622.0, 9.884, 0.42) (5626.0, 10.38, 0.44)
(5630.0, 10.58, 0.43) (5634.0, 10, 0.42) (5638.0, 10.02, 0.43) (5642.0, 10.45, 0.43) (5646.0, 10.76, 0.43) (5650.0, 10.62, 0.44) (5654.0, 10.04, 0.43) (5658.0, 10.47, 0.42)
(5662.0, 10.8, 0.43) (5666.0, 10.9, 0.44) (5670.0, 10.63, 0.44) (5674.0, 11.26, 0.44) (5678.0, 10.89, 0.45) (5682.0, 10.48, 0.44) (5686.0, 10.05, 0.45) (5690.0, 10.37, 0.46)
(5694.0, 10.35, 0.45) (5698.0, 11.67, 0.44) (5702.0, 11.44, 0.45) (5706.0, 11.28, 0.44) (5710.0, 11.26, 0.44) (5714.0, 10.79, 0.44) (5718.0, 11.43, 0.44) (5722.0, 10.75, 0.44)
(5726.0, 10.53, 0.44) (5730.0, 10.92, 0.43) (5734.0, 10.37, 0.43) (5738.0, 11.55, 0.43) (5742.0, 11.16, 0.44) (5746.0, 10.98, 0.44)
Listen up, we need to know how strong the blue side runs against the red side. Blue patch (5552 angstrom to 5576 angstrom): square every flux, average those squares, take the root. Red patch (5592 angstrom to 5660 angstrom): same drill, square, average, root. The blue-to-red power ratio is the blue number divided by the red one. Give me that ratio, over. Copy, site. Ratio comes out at 1.04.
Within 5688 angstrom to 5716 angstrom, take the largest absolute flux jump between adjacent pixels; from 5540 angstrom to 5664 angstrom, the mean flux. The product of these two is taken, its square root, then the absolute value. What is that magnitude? 3.7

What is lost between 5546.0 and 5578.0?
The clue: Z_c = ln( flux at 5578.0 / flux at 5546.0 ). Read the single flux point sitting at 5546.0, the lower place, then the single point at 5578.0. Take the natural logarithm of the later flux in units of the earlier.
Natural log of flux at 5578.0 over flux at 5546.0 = -0.058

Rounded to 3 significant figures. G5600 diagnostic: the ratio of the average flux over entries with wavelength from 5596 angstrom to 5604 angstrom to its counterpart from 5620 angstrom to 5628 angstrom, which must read 1.01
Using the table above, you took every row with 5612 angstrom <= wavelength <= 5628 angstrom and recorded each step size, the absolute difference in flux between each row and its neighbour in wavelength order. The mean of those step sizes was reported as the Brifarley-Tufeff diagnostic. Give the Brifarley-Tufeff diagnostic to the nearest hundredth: 0.60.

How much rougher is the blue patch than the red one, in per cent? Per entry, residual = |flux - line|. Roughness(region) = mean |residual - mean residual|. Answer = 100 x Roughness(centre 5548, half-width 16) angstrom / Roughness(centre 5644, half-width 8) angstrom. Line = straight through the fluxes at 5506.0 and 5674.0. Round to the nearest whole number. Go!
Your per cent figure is 152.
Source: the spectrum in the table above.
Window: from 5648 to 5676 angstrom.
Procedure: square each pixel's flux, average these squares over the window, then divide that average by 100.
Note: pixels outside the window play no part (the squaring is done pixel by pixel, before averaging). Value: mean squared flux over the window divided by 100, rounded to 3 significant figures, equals 1.14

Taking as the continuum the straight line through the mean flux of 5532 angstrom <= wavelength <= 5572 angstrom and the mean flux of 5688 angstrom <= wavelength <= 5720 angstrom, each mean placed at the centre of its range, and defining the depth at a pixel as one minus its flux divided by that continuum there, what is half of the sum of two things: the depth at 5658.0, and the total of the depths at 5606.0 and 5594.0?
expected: 0.109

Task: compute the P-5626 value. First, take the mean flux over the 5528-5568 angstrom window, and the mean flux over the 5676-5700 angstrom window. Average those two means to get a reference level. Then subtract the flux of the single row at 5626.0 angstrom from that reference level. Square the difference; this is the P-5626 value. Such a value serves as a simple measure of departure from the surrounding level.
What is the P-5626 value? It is 0.14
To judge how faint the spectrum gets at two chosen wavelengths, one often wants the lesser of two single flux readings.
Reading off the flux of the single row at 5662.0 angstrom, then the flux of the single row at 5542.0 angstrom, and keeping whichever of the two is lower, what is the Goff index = 10.8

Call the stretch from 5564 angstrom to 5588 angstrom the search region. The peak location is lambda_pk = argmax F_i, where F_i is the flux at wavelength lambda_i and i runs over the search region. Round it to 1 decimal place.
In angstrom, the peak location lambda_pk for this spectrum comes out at 5578.0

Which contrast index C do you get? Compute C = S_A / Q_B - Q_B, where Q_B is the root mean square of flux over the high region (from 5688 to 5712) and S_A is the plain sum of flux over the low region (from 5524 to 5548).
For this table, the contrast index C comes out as -5.3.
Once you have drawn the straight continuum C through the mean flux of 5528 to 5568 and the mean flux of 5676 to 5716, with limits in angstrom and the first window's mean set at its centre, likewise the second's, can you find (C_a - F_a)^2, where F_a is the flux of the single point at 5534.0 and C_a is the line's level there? 1.05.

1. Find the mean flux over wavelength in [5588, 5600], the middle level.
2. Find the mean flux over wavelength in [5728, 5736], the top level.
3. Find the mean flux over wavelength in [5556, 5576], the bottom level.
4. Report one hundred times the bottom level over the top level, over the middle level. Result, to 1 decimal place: 10.3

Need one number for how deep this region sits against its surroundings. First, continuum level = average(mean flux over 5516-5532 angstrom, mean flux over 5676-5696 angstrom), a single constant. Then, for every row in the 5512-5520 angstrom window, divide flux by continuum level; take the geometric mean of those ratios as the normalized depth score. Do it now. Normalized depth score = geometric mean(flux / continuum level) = 1.001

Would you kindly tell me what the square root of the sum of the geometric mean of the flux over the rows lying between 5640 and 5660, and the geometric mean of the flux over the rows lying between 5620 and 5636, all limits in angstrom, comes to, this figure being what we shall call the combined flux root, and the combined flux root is 4.55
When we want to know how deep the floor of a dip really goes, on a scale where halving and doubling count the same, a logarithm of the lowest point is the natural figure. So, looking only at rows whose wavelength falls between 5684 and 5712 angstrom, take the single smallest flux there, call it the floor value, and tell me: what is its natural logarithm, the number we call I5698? 2.31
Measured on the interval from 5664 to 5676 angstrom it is 2.36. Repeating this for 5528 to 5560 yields 2.29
